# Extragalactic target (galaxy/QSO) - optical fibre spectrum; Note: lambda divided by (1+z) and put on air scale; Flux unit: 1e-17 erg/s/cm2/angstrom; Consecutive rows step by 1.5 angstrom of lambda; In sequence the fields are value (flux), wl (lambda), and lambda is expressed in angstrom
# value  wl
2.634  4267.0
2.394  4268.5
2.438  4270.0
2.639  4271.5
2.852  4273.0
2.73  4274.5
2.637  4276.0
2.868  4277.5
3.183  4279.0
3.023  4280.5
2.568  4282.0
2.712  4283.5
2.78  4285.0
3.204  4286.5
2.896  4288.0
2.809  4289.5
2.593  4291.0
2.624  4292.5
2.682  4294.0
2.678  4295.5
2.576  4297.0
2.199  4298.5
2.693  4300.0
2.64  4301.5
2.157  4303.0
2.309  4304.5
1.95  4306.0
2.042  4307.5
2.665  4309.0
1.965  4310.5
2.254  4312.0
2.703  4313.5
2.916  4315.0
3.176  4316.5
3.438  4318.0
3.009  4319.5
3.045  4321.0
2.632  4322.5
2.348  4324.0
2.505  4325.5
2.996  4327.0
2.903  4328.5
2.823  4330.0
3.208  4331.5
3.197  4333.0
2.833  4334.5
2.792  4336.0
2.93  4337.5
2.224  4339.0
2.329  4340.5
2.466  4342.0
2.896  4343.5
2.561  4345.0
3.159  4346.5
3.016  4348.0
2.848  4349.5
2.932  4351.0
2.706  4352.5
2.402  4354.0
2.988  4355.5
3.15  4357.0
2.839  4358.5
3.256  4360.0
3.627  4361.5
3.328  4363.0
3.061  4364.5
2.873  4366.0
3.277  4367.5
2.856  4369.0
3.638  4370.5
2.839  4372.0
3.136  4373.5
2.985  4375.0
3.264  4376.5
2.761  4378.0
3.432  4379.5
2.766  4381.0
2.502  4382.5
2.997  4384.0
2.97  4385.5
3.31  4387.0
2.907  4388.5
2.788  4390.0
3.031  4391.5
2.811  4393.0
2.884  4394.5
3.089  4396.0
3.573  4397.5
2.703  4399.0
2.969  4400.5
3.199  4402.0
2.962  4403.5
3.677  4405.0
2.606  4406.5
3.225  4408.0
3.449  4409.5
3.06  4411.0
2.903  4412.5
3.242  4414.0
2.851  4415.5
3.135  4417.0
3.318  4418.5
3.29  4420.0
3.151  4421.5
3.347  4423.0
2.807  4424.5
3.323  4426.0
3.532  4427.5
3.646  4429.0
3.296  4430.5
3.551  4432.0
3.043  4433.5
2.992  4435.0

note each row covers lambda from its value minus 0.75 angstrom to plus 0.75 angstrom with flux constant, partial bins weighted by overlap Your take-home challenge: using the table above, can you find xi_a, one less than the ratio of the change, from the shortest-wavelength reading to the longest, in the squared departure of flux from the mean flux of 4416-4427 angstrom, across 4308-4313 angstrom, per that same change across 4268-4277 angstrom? -2.8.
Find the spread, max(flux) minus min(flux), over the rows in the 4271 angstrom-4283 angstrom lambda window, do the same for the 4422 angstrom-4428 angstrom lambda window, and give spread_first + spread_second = 1.34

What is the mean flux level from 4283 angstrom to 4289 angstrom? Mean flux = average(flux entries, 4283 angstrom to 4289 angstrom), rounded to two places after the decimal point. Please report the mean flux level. 2.90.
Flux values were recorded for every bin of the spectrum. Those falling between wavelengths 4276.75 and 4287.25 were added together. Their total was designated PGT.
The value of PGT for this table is 20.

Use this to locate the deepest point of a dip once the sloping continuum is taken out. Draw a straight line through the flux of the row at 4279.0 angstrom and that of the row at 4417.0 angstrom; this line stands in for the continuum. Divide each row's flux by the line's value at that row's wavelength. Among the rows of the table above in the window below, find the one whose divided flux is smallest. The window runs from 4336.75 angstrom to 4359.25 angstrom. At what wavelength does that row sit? 4339.0 angstrom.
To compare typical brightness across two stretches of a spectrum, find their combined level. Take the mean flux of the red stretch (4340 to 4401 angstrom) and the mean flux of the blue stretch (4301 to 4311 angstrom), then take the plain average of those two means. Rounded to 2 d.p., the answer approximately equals 2.61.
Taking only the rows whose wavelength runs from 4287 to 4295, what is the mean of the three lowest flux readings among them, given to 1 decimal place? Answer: 2.6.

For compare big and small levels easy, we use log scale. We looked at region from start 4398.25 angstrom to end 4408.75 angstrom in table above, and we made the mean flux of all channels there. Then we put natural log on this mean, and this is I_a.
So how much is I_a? 1.11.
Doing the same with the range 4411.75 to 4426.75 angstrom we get 1.14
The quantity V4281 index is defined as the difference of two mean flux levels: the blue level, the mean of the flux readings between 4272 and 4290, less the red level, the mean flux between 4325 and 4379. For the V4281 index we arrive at -0.08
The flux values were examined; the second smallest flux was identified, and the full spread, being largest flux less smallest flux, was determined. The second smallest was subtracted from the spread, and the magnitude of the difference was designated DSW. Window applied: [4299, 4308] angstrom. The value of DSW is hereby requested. 1.3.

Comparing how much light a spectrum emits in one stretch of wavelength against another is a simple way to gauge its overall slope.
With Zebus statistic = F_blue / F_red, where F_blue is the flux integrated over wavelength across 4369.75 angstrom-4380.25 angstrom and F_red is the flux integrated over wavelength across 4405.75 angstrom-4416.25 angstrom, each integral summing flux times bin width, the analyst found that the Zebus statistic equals 1.03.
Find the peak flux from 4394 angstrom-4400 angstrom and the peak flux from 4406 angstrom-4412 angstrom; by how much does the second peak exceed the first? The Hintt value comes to -0.1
